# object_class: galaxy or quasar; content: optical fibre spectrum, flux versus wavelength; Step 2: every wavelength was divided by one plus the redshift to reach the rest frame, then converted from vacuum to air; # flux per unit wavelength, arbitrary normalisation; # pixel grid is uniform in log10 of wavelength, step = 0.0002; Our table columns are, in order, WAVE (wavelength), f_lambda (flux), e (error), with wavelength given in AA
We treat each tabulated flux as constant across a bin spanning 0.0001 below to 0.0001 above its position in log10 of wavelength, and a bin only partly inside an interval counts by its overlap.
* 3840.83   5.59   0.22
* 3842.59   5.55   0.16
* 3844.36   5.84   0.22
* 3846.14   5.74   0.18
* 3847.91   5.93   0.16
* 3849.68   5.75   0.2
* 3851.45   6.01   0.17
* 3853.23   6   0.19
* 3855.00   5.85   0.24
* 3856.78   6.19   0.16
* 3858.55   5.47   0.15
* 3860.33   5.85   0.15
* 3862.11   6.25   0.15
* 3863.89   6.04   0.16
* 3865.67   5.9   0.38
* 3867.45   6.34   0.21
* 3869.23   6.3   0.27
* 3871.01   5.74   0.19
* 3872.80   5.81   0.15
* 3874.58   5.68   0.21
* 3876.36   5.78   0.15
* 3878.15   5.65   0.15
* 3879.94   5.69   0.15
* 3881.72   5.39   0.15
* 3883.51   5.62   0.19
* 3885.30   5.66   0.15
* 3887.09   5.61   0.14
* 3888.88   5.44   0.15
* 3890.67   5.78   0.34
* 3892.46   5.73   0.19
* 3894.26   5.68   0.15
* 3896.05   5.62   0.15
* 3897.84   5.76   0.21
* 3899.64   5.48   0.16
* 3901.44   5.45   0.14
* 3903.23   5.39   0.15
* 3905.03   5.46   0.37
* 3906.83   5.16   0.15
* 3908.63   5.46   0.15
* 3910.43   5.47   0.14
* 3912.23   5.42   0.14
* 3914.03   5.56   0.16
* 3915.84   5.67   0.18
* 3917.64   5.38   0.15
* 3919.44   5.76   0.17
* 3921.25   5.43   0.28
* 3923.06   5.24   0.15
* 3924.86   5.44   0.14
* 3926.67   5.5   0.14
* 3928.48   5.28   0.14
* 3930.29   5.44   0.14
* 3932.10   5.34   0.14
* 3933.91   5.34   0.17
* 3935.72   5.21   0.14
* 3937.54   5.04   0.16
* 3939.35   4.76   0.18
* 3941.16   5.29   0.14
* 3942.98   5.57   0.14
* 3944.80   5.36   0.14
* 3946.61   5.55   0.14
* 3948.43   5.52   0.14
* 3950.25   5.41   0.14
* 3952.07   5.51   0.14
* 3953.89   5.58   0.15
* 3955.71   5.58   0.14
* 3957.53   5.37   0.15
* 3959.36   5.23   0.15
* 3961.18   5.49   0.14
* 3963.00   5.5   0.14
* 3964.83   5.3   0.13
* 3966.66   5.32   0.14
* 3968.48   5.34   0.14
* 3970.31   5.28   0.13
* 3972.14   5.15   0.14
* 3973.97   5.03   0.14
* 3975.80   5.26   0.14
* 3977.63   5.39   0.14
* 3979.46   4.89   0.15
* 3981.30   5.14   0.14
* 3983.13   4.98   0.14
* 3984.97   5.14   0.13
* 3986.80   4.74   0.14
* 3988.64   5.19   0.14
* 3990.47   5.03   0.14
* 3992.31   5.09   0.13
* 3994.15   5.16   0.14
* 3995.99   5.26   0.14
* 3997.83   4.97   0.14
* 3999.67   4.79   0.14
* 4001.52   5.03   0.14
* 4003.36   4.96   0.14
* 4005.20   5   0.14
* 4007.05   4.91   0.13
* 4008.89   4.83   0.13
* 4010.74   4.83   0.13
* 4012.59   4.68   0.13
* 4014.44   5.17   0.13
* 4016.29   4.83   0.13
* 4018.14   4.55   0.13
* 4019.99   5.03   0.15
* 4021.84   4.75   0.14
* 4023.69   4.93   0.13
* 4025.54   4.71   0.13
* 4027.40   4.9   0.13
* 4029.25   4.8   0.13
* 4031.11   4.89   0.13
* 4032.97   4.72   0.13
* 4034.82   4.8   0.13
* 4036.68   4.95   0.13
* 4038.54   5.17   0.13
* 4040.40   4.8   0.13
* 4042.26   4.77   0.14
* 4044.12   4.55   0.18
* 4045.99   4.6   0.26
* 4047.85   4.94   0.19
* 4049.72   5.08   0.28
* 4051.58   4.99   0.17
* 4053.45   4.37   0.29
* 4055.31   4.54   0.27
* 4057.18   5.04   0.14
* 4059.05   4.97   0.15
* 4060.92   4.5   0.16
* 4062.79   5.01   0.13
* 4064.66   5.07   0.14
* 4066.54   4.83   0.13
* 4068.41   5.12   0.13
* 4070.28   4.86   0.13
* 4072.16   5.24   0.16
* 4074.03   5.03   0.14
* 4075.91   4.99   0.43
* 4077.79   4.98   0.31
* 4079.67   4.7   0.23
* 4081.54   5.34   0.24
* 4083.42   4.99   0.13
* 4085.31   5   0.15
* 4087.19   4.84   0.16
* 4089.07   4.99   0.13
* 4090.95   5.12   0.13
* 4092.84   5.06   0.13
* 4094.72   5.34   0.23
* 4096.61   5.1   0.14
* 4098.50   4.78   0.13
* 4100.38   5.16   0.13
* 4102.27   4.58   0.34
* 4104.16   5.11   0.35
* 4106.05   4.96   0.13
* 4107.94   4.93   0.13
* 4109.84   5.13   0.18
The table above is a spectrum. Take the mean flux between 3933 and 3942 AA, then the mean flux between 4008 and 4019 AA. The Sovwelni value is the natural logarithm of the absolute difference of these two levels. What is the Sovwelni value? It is -1.2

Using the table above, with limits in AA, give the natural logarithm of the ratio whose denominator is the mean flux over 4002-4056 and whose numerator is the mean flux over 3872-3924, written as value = 0.14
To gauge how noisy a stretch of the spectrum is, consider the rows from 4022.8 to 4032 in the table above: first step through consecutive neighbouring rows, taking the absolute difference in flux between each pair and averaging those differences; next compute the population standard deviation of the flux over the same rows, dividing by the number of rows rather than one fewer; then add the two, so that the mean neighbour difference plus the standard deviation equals 0.2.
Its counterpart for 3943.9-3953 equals 0.2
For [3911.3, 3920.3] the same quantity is 0.4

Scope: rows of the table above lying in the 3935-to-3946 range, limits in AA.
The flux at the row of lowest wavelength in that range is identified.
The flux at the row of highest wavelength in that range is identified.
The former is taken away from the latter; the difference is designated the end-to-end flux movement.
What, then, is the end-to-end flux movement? 0.15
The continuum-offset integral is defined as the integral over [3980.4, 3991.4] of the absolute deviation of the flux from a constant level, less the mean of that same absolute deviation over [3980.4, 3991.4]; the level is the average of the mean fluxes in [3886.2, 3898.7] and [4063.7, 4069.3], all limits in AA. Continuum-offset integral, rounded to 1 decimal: 3.0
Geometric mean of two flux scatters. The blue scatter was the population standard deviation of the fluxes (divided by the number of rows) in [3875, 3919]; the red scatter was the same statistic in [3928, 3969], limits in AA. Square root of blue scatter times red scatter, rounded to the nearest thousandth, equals 0.169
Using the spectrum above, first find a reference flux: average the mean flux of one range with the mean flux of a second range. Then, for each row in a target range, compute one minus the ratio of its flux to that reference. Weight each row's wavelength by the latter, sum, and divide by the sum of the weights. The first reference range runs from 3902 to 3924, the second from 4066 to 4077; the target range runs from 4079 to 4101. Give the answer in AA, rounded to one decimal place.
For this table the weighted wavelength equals 4088.7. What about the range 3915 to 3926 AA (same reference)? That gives 3919.2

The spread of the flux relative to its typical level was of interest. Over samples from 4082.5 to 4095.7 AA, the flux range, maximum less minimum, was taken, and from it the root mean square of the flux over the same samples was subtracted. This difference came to -4.6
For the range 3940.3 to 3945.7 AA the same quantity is -5.1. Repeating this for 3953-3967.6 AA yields -5.1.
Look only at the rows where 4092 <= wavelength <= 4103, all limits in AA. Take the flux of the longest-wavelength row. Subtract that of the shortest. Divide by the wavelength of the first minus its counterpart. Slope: -0.051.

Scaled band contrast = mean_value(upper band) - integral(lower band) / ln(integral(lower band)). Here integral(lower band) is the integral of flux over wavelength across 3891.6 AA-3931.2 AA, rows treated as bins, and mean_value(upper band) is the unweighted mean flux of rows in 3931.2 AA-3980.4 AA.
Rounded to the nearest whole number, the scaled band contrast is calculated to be -35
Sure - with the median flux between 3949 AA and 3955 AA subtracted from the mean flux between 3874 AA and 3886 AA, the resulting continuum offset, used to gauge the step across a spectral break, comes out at 0.13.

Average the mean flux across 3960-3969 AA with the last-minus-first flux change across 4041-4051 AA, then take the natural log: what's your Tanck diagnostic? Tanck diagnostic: 1.05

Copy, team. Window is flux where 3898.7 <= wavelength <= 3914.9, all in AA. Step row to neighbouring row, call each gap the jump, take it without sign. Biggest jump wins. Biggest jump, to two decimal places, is 0.30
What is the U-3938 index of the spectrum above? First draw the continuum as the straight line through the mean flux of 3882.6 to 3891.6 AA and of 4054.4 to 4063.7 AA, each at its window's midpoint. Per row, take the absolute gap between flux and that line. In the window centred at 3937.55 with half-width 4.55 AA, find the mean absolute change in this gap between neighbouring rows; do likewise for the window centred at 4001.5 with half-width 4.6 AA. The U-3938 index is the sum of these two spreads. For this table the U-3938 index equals 0.41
